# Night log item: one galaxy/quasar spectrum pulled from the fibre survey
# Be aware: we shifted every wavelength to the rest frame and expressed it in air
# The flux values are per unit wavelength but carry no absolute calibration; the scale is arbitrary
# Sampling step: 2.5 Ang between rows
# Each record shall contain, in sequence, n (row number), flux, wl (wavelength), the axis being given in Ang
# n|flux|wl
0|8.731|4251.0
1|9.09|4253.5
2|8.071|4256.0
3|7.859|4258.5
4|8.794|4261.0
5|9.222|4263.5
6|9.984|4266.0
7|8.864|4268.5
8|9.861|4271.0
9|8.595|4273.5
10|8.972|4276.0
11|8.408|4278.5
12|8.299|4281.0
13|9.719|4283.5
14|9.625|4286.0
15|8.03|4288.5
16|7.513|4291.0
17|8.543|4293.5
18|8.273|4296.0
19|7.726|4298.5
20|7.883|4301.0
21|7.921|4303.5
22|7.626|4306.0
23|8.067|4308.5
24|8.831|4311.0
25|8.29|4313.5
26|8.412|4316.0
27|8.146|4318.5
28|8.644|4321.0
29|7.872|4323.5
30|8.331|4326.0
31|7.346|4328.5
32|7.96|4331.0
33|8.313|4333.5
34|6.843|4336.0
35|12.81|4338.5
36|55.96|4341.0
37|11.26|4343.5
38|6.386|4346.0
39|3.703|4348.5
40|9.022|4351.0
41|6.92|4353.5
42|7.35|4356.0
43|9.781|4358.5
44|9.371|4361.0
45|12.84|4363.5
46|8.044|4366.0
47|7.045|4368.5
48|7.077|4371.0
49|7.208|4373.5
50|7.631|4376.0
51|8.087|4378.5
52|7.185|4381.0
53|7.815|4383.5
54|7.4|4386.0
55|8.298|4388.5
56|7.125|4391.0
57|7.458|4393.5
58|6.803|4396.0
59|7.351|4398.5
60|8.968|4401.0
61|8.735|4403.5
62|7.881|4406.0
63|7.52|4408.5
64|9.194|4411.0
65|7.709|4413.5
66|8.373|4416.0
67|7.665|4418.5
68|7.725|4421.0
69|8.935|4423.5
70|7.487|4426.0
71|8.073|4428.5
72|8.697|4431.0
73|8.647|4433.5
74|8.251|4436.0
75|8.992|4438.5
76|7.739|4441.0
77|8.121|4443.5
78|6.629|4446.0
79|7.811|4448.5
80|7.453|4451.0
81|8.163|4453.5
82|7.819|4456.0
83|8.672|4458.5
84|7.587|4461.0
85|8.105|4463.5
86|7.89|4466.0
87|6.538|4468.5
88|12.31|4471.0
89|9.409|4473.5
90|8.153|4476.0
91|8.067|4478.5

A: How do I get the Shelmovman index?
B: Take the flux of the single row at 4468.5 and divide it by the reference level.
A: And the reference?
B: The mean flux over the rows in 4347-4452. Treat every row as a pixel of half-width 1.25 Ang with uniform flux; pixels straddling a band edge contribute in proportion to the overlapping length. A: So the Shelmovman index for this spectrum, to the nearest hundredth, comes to 0.82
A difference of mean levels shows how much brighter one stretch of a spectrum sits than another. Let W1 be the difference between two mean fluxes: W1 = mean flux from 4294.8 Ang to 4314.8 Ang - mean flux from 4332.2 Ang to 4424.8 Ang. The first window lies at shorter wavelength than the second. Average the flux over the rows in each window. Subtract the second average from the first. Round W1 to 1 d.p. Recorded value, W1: -1.3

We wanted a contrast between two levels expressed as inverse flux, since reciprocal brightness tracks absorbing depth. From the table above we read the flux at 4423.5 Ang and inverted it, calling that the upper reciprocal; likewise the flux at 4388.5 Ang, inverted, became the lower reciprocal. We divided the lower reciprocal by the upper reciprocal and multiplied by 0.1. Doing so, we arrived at 0.108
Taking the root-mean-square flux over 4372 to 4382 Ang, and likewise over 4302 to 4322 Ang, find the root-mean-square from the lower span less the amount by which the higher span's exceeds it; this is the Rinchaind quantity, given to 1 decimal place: 9.0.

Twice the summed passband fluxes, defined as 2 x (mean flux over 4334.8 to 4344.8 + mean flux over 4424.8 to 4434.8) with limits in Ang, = 59.9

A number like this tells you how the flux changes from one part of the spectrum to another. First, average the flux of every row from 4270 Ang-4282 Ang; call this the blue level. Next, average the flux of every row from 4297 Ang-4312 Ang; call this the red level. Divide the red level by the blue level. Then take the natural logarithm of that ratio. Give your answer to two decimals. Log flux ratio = -0.10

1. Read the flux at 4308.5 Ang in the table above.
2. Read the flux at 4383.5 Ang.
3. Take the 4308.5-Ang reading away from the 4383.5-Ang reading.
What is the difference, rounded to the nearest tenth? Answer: -0.3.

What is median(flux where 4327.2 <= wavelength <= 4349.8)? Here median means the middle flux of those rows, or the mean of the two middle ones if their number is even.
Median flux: 7.96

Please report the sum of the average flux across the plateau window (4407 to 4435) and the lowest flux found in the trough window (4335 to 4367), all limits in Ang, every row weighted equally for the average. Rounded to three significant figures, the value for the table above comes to 11.9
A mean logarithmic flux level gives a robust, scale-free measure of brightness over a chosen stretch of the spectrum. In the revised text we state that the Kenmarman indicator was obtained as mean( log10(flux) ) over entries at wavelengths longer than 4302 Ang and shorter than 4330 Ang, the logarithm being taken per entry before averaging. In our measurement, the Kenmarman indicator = 0.910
